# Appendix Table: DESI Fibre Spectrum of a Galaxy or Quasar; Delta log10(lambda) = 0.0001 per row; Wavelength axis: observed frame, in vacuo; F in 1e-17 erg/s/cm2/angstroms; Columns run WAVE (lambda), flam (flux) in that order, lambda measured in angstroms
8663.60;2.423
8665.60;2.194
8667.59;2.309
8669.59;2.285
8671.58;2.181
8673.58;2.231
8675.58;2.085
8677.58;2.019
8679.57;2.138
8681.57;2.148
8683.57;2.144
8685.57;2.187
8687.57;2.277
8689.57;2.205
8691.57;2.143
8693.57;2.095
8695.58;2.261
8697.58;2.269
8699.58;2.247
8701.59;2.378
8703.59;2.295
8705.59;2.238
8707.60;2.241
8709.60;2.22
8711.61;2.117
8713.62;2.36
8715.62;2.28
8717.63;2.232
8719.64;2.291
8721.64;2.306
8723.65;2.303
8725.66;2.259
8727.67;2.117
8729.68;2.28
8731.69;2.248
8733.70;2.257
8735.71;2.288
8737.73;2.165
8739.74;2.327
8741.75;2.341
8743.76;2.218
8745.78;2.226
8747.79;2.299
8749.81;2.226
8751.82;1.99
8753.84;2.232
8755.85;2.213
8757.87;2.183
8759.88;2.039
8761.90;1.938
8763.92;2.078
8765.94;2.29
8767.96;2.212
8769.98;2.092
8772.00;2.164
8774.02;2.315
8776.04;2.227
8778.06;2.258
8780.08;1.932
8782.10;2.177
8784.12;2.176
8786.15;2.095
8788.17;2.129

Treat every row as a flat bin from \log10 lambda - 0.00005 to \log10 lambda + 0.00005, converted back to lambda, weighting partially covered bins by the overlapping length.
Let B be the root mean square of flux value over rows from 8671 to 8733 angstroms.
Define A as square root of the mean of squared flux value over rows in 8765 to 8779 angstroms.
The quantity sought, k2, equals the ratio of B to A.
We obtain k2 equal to 1.00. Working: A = 2.22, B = 2.22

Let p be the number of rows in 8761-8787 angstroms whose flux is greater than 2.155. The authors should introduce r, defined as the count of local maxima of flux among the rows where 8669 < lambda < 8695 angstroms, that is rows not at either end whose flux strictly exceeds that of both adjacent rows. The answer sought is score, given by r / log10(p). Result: 3.3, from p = 8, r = 3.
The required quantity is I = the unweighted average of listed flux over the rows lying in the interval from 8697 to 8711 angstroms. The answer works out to 2.27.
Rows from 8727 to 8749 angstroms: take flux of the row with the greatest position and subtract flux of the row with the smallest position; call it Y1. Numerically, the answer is 0.18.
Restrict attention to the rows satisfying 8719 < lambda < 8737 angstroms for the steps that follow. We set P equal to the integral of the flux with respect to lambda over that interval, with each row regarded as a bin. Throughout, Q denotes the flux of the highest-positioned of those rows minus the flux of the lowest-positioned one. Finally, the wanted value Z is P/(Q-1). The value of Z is -41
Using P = 40.7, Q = 0.00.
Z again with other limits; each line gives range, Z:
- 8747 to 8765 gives -31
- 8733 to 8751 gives -39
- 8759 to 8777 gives -48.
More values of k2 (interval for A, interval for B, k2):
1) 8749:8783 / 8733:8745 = 1.05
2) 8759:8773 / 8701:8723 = 1.07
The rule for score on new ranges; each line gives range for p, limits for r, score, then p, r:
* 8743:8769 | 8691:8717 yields 4.2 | 9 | 4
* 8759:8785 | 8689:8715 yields 3.3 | 8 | 3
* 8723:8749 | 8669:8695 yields 2.8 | 12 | 3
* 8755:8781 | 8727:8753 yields 4.4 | 8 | 4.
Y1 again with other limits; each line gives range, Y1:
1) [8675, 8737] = 0.20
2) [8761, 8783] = 0.24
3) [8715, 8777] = -0.05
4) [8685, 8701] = 0.06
